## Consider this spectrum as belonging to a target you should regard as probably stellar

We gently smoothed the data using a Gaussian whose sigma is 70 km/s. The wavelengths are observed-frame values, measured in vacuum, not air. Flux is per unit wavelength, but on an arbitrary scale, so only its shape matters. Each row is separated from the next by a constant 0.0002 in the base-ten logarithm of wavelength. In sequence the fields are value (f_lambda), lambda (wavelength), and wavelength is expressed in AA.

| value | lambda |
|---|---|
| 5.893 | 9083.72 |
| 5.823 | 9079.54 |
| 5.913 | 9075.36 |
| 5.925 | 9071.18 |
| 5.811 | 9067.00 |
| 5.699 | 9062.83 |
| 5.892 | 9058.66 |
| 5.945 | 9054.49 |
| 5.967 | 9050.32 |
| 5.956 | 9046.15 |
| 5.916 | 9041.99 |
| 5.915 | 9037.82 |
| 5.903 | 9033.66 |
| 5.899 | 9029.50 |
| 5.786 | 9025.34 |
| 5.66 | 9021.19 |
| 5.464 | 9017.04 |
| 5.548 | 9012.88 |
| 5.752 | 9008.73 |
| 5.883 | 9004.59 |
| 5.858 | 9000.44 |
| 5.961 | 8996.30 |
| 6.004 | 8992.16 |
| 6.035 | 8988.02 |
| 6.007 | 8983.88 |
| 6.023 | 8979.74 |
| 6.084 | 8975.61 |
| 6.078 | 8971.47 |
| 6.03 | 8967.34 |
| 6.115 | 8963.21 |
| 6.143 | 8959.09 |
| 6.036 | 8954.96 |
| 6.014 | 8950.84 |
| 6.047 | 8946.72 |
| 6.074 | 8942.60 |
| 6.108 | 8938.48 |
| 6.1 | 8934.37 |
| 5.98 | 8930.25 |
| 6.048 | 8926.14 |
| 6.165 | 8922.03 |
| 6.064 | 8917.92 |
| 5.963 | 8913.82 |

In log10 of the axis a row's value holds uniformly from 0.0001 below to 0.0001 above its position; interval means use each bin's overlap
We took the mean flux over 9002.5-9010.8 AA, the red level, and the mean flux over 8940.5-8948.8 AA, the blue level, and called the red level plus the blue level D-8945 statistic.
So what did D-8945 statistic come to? 11.9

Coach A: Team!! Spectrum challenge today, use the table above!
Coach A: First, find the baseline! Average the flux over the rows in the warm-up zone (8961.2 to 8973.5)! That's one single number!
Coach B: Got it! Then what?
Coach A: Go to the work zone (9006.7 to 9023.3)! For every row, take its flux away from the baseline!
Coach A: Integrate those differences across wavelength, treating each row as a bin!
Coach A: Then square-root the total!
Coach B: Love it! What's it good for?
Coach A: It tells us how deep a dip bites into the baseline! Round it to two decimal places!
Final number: 2.79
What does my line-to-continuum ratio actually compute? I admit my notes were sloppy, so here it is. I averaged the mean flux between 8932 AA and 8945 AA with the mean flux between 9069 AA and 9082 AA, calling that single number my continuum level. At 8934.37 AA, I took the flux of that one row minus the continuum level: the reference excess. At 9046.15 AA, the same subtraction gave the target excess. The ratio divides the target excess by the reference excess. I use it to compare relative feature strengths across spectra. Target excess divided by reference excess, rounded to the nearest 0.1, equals -0.3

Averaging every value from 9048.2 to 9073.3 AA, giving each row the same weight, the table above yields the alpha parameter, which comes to 5.87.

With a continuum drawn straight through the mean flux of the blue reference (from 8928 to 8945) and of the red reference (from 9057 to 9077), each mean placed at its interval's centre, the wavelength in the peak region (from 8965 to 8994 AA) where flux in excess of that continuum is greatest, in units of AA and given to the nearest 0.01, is 8975.61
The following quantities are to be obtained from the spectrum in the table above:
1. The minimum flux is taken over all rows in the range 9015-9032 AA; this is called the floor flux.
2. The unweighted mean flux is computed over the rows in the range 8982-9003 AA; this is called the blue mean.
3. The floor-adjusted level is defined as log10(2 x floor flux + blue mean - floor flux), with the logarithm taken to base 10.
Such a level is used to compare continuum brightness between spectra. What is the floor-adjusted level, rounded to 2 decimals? 1.06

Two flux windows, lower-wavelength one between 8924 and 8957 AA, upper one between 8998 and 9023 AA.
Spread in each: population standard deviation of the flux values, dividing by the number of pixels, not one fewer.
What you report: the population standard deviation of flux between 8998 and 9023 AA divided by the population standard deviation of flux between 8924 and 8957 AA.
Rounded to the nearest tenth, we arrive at 3.8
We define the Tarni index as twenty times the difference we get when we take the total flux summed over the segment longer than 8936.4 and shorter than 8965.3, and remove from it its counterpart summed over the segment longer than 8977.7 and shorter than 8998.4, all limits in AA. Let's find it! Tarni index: 250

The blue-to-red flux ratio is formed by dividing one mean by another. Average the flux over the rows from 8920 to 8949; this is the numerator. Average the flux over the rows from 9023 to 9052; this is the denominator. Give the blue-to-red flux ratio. 1.03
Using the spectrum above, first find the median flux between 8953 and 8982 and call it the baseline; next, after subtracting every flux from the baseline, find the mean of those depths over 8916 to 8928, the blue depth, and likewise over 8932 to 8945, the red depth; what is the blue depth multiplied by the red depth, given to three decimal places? 0.000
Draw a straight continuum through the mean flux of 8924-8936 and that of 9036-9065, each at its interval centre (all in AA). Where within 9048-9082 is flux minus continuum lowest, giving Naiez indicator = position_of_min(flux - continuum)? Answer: 9062.83 AA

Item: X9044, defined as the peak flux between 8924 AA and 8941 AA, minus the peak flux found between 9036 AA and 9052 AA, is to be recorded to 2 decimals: 0.14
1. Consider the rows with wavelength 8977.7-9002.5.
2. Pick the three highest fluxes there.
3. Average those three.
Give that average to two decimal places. 6.02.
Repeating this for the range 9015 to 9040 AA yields 5.91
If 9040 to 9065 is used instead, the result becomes 5.96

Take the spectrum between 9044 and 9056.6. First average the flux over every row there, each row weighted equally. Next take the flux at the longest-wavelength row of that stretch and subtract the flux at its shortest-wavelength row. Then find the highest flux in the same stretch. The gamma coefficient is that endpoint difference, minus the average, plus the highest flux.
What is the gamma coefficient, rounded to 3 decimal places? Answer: 0.000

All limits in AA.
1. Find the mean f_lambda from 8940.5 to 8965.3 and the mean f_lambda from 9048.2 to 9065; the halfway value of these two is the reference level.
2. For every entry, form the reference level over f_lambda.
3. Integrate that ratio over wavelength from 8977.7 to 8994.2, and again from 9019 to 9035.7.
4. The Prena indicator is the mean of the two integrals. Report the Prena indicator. 16.8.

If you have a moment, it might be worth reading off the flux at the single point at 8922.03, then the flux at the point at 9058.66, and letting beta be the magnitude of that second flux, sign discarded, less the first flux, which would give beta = -0.27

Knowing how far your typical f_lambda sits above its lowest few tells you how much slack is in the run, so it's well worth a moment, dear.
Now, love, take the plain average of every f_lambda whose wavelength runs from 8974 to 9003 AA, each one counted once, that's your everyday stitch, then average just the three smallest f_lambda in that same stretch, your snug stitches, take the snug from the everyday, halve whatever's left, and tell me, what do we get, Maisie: 0.03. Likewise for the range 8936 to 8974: 0.02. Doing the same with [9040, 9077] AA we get 0.05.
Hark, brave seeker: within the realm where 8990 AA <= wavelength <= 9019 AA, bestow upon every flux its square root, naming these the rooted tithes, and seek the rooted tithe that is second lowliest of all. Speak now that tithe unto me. 2.36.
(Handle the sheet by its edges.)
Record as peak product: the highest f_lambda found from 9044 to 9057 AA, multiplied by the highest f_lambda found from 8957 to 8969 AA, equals 36.7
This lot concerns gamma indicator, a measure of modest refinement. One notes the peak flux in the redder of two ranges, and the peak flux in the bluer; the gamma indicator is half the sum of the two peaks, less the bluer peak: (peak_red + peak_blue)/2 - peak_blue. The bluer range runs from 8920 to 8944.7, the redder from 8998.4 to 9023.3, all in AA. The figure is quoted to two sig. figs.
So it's -0.14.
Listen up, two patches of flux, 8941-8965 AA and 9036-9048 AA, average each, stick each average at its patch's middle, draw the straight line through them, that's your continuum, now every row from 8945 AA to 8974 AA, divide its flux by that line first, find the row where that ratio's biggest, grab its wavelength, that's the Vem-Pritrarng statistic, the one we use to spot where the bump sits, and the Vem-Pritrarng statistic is 8959.09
